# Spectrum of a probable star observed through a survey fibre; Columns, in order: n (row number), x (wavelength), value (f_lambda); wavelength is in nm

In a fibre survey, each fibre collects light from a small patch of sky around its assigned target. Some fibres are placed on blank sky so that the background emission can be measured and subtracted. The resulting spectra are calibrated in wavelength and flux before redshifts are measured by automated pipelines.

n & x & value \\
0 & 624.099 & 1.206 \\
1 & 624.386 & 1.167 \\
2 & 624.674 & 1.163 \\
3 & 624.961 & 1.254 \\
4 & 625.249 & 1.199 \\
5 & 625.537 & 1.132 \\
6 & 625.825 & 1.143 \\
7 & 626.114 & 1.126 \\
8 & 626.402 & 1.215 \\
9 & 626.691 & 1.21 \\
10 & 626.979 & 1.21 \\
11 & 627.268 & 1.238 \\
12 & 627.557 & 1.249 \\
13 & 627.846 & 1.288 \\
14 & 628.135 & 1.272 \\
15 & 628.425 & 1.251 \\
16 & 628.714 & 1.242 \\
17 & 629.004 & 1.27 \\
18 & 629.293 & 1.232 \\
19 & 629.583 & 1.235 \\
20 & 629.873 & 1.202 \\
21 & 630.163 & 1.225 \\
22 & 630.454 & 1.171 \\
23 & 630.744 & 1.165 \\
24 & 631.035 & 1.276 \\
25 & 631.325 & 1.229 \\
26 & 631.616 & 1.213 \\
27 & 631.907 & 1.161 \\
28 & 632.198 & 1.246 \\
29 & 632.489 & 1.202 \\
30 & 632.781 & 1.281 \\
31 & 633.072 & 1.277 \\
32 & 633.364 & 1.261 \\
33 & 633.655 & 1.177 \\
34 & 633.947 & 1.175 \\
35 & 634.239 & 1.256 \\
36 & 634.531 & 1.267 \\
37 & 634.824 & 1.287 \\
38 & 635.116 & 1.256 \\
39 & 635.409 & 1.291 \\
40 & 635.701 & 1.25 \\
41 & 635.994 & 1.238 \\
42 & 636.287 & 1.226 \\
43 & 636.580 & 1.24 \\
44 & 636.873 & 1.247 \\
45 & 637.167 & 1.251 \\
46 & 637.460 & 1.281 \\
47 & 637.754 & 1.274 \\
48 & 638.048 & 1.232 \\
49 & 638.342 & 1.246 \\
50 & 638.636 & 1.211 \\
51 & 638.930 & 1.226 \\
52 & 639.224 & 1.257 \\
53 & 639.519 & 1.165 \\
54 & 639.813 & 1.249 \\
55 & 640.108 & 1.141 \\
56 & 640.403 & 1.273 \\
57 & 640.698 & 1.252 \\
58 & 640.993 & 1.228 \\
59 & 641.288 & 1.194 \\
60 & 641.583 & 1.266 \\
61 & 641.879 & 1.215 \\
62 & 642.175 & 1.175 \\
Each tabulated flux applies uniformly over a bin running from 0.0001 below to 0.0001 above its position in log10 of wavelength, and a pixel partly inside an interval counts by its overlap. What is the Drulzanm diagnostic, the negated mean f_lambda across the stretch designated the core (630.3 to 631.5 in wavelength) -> -1.21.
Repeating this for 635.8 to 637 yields -1.24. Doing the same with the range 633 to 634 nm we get -1.22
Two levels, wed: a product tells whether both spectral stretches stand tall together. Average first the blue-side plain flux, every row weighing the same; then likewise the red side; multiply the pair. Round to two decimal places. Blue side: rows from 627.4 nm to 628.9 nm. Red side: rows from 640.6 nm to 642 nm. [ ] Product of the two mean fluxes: 1.55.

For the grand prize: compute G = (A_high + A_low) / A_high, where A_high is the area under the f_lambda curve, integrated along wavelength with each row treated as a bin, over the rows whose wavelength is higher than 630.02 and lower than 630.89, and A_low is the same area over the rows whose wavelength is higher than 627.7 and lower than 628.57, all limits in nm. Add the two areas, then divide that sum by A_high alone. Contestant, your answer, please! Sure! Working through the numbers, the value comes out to 2.07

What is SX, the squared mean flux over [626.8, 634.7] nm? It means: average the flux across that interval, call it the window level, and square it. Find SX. 1.52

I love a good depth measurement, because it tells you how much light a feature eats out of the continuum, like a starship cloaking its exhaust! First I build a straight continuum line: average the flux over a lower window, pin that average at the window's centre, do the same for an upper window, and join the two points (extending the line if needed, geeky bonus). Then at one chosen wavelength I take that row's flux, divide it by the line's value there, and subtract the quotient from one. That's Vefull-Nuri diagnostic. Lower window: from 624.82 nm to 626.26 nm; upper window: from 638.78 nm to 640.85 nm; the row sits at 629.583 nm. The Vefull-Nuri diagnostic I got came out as -0.042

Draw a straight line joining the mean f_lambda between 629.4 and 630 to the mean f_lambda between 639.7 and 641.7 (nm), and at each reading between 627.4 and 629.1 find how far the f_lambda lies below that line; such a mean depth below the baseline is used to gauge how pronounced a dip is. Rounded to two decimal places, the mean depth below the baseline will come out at -0.04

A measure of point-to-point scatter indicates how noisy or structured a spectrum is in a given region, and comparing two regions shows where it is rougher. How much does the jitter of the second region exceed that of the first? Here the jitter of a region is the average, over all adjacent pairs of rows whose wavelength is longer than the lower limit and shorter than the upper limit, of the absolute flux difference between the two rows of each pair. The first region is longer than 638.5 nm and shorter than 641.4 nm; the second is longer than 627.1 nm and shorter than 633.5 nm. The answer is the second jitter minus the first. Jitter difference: -0.025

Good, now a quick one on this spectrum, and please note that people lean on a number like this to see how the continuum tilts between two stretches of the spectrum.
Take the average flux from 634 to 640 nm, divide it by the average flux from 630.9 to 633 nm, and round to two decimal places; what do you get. 1.01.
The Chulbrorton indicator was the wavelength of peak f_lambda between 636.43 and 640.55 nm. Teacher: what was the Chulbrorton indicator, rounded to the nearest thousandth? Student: 637.460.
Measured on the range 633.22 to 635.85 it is 635.409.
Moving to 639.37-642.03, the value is 640.403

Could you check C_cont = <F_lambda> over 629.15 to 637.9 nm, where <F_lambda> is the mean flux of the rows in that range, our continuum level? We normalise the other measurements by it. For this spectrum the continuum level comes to 1.24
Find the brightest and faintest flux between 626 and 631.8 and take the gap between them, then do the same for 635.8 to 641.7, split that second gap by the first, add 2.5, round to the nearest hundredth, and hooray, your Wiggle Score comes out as 3.36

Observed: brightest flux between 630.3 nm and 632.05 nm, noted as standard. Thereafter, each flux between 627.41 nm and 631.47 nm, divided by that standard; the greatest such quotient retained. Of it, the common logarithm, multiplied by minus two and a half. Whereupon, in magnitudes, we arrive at -0.0102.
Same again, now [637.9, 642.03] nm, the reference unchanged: 0.0026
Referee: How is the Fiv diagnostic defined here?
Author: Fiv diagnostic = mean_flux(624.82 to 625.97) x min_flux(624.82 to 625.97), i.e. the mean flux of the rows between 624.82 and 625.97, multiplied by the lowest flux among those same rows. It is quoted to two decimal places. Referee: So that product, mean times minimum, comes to 1.34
